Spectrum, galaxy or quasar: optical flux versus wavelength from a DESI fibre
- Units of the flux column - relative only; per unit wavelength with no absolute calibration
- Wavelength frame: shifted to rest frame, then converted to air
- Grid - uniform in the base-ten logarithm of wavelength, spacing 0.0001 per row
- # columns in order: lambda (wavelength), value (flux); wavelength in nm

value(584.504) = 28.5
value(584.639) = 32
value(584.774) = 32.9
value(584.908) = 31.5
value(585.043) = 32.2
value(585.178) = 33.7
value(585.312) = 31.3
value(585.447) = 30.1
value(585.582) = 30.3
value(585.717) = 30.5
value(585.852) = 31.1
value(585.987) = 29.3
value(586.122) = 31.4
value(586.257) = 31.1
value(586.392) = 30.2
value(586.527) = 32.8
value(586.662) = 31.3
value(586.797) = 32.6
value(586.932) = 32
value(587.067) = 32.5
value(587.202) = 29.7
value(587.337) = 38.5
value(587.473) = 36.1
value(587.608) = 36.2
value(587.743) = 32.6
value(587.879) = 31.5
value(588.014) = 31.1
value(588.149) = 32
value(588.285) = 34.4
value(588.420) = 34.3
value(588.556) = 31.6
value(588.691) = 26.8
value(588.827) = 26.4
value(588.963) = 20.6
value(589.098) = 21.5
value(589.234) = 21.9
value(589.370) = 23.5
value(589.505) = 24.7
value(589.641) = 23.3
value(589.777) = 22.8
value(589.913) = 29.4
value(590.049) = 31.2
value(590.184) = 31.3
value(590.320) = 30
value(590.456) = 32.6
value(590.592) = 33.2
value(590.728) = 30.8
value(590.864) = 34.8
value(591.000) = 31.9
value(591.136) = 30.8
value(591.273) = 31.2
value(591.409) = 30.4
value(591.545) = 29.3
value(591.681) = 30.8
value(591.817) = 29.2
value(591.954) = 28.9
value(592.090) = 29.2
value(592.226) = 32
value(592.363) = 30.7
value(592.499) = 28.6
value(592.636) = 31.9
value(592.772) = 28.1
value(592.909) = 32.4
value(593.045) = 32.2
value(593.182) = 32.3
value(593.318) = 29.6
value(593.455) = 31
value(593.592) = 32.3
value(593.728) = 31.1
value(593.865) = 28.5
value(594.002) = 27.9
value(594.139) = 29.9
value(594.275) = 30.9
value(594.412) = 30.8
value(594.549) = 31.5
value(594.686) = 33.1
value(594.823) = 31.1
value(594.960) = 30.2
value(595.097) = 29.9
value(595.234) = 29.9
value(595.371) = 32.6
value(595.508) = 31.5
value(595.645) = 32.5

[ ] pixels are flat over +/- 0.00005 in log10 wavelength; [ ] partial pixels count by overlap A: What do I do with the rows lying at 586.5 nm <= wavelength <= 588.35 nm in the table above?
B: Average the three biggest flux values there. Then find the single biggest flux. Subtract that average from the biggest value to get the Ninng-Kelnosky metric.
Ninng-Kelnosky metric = 1.6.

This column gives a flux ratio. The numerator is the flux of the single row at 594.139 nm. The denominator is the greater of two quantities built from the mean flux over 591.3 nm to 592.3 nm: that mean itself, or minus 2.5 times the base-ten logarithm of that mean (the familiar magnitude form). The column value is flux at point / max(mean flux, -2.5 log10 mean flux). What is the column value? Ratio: 1.00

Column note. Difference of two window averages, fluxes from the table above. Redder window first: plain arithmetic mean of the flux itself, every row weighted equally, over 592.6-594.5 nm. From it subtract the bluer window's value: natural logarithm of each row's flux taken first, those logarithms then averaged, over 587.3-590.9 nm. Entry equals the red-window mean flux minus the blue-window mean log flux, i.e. 27.3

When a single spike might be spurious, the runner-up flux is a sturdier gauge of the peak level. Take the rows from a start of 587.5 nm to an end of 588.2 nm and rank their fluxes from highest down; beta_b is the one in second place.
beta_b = 32.6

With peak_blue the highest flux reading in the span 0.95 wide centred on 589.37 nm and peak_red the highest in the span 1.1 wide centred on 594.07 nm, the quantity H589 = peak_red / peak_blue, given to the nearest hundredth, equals 1.31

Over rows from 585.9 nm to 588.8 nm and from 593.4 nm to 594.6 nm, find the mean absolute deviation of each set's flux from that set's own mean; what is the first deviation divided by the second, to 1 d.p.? 1.7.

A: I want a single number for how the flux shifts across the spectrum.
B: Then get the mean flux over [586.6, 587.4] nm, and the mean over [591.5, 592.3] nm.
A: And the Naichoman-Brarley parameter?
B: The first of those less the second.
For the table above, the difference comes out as 2.9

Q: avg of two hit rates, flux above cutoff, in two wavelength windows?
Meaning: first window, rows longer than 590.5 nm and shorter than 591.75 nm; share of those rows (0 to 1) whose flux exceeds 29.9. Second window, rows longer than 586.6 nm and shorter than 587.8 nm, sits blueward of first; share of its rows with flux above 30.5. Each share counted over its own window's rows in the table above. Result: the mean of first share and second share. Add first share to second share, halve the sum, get 0.89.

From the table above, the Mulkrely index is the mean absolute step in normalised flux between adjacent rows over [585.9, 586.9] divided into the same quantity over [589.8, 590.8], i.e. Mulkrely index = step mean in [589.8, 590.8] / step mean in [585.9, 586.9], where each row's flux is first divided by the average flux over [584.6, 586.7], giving 1.0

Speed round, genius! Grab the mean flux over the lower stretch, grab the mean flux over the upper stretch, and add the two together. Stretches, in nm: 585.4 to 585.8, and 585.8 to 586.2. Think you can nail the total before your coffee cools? 60.9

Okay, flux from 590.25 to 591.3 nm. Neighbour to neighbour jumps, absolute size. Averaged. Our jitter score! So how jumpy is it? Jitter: 2.00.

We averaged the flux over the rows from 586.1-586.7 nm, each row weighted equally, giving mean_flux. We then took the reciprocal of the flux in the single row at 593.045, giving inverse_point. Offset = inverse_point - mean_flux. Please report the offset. -31.3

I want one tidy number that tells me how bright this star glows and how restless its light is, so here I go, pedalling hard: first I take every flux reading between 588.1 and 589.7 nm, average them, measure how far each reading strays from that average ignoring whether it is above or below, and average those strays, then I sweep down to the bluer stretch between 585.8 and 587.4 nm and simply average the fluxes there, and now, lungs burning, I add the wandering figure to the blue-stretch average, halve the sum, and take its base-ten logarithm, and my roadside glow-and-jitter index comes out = 1.26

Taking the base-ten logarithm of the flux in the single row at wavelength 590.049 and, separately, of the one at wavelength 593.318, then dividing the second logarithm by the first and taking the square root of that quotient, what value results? 0.992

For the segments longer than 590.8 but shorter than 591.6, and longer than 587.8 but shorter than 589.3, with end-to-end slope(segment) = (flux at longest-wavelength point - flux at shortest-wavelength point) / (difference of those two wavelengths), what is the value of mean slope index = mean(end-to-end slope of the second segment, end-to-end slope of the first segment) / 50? -0.15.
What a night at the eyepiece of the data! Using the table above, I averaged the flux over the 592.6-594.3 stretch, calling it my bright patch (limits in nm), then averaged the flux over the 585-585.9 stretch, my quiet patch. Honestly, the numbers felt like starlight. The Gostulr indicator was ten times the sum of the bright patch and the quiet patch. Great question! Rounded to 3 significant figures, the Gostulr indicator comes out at 619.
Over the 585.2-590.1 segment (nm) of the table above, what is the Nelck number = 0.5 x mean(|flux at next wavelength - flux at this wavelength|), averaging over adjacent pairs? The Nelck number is 0.92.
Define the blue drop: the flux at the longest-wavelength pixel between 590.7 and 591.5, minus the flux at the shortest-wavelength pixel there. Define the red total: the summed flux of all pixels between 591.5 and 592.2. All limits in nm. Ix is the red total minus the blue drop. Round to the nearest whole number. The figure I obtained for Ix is 148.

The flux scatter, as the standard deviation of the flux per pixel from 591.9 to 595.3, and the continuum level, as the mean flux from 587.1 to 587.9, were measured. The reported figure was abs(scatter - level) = 32.7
